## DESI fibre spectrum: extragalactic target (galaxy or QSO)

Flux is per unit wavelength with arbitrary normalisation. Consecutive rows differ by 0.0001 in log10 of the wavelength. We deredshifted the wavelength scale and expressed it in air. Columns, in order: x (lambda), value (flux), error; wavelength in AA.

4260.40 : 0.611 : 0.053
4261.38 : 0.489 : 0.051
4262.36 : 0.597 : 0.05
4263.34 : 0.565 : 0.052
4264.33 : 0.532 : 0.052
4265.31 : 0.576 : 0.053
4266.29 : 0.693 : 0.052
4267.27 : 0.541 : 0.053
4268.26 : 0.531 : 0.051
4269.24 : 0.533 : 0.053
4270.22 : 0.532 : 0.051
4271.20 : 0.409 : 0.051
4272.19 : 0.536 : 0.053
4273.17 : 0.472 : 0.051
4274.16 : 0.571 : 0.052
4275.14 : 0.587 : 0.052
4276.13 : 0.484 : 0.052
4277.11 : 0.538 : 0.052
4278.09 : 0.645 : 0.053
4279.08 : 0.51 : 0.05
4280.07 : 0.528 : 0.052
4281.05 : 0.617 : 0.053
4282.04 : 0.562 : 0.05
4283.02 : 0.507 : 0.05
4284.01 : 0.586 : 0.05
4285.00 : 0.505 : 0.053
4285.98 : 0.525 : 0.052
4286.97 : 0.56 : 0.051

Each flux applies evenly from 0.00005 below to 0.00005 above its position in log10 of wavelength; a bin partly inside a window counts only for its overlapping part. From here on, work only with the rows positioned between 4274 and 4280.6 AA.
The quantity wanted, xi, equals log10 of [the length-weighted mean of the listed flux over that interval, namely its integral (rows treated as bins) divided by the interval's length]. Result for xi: -0.258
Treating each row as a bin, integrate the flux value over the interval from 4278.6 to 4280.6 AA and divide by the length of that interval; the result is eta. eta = 0.52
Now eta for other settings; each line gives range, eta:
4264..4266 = 0.57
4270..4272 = 0.47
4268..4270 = 0.53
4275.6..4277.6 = 0.51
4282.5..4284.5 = 0.55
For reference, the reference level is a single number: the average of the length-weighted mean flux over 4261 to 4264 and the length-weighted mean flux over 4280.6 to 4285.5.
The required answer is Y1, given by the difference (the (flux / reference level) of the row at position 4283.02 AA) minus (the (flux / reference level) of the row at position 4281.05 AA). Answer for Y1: -0.20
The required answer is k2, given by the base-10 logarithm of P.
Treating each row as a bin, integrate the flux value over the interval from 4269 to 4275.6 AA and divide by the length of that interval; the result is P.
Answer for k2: -0.28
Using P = 0.52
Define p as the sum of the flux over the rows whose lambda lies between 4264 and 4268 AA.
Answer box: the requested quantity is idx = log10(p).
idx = 0.370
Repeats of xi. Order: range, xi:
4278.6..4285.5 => -0.263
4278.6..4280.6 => -0.283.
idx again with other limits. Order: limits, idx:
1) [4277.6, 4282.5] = 0.457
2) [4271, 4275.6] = 0.411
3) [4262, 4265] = 0.229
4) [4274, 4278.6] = 0.451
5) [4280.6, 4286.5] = 0.519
